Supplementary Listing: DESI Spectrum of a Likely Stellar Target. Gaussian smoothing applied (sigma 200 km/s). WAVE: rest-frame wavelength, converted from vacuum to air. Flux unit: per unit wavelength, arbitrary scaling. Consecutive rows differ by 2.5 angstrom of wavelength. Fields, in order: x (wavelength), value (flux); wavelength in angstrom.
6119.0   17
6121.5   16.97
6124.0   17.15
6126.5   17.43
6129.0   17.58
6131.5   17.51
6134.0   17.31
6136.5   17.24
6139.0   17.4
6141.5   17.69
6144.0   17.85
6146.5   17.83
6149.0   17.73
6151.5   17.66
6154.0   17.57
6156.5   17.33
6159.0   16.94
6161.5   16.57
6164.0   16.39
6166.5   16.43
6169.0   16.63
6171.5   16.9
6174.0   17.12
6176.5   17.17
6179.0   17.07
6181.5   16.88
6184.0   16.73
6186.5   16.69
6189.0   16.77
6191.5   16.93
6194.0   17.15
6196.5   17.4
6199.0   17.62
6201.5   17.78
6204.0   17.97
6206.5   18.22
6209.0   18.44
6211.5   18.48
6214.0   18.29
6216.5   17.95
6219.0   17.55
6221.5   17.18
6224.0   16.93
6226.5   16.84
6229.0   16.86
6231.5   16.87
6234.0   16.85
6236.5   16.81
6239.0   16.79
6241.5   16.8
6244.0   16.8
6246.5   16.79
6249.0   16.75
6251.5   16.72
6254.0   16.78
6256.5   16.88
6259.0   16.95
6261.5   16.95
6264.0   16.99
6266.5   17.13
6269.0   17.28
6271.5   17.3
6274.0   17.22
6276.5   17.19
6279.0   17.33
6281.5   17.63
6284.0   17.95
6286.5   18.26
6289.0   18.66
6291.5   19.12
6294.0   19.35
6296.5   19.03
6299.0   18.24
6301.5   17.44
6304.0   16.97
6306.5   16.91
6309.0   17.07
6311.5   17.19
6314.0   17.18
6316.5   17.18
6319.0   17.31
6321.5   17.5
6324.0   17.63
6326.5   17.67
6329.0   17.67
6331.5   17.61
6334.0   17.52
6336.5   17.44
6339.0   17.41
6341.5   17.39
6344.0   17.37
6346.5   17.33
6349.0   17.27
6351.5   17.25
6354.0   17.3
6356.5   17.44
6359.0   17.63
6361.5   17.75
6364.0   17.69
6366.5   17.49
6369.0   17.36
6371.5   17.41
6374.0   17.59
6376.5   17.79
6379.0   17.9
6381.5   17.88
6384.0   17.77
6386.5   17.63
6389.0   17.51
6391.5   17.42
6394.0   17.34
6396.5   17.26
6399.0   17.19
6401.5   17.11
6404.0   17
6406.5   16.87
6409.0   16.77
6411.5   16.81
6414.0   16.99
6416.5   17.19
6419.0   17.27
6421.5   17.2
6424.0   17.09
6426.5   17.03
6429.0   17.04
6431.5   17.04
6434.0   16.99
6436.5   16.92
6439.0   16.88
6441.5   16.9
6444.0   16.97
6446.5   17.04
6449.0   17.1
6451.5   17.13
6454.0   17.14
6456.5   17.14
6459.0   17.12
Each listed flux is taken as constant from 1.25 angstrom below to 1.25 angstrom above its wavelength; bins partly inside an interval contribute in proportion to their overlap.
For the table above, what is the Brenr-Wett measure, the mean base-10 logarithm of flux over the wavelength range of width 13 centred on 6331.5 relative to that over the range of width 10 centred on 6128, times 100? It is 100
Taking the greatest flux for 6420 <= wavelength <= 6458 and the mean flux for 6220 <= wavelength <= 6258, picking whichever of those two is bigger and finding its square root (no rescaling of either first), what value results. 4.15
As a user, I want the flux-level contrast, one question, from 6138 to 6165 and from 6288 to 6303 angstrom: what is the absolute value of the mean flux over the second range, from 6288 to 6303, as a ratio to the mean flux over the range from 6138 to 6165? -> 1.07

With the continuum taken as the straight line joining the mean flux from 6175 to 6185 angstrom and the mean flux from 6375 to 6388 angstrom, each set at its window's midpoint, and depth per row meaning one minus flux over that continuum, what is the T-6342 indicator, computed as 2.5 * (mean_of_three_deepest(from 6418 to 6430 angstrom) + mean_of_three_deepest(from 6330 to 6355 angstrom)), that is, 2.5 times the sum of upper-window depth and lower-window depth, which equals 0.18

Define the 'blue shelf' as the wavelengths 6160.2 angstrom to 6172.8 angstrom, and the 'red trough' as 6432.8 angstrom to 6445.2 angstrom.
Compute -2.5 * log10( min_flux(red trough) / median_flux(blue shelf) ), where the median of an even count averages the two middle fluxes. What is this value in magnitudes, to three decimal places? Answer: -0.020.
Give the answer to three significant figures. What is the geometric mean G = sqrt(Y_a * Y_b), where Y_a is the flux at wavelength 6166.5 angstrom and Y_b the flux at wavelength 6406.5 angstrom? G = 16.6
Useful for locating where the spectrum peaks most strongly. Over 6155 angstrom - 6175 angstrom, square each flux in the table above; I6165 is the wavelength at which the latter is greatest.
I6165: 6156.5 angstrom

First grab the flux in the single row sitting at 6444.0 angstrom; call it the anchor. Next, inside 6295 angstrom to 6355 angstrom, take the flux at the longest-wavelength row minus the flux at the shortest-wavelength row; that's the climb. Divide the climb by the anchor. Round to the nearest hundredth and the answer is -0.10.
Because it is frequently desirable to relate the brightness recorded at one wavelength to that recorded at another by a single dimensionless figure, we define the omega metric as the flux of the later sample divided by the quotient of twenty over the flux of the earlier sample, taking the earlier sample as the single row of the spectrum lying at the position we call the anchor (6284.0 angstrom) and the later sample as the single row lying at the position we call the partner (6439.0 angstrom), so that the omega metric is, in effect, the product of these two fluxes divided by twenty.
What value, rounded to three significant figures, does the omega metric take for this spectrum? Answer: 15.1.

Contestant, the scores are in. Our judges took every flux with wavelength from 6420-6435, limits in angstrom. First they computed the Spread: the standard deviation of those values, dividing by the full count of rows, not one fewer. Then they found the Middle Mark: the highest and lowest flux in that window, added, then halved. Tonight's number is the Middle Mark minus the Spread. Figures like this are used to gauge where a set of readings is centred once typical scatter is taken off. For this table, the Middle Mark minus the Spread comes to 17.0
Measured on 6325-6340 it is 17.4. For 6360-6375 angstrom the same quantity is 17.4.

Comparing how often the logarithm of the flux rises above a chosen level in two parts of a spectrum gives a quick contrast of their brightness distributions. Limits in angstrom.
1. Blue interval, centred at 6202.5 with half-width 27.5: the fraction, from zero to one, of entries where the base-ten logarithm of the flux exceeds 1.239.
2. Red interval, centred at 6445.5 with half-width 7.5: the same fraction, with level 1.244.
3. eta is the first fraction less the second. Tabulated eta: 0.45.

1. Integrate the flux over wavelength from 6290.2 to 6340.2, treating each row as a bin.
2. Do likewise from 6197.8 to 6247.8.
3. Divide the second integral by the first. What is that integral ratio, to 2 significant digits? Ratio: 0.98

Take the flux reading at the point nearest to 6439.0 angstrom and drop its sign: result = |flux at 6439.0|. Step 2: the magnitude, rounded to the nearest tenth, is 16.9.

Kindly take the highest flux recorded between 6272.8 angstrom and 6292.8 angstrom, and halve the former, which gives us 9.56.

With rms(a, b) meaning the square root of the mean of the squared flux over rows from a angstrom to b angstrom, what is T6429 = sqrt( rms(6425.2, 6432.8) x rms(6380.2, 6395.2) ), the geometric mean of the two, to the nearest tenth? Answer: 17.3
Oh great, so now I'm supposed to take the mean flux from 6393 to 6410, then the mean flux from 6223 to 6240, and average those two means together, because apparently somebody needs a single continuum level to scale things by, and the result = 17.0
